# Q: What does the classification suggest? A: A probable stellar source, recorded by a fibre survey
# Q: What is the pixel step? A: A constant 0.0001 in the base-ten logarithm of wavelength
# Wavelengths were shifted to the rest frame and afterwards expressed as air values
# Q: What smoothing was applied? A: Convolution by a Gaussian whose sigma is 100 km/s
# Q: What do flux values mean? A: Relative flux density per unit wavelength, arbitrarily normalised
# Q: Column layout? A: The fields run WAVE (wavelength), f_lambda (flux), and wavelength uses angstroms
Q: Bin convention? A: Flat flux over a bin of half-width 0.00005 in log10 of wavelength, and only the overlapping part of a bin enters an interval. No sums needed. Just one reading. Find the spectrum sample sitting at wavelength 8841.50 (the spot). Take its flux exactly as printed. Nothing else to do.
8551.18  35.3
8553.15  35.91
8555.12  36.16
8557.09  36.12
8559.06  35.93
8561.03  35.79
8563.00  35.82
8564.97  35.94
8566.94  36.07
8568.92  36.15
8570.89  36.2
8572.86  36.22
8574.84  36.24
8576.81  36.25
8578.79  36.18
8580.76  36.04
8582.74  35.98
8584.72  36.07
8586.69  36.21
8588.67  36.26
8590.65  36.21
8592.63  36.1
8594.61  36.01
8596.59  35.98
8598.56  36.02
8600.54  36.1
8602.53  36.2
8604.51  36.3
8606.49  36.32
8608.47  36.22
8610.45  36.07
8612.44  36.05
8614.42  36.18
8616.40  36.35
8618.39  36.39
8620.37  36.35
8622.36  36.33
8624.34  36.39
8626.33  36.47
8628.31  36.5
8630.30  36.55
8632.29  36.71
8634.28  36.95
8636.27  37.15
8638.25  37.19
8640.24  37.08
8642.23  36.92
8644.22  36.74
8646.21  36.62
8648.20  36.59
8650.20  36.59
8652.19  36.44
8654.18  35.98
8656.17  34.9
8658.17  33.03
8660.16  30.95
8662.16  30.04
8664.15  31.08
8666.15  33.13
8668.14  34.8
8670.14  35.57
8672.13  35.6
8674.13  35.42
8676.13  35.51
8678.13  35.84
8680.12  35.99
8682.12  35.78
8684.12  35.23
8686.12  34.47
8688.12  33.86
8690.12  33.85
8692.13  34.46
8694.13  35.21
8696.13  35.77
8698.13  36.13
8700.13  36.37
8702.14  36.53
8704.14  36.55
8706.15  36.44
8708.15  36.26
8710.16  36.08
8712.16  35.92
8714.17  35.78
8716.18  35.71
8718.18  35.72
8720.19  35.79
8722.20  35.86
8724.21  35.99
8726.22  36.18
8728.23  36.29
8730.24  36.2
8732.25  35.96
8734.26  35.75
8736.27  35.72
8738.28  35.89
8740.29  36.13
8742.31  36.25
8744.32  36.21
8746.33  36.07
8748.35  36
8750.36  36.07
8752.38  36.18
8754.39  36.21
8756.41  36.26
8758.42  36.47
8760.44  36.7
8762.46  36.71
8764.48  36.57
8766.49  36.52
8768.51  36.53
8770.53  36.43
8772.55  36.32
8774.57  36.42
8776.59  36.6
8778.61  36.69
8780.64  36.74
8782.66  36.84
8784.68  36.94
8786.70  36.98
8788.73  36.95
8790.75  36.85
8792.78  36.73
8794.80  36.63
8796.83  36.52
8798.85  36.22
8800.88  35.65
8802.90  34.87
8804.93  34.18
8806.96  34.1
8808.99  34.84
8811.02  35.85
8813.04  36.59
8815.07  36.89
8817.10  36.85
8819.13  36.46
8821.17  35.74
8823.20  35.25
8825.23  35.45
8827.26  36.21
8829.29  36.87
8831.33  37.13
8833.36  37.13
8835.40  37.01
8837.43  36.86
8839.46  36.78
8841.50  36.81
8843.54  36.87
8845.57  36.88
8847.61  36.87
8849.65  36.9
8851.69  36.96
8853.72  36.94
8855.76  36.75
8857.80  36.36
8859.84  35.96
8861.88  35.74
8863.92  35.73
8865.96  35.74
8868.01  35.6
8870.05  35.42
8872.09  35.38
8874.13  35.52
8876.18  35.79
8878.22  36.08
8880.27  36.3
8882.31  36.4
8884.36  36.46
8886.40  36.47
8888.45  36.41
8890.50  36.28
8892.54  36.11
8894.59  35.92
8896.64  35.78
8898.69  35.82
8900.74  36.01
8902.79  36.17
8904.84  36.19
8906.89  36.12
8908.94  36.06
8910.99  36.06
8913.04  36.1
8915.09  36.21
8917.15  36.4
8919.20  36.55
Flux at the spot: 36.81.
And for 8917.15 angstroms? 36.4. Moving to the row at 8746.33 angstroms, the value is 36.07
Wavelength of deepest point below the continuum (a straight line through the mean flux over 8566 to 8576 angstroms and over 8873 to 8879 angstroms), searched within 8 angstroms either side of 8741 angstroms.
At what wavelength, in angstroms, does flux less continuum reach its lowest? 8736.27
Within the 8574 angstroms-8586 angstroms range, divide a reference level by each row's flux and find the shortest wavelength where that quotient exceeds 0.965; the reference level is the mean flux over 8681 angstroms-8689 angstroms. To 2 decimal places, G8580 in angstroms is 8580.76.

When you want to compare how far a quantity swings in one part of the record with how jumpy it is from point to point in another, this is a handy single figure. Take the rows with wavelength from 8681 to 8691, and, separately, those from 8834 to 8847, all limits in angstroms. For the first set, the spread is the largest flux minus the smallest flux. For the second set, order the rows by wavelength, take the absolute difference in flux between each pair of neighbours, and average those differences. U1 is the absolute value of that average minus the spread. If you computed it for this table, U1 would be 1.9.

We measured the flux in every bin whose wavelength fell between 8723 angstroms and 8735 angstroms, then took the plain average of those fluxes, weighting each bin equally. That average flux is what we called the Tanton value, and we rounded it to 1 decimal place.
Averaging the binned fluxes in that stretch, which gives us 36.1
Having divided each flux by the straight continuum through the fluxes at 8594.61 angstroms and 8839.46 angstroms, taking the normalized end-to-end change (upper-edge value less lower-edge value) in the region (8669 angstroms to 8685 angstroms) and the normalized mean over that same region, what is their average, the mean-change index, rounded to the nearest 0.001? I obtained 0.486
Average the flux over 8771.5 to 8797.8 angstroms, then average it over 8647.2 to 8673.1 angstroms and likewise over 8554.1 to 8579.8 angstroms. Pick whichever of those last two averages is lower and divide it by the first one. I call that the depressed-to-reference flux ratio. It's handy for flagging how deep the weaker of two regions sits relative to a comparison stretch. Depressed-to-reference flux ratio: 0.932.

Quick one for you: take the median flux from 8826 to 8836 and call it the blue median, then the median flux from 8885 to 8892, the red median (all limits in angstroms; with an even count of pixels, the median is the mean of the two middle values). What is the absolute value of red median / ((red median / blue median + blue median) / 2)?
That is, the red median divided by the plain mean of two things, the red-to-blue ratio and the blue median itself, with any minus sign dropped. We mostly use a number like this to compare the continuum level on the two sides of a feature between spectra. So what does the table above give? 1.92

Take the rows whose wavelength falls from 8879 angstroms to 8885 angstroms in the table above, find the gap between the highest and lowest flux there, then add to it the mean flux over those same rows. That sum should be 36.5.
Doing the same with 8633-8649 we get 37.5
